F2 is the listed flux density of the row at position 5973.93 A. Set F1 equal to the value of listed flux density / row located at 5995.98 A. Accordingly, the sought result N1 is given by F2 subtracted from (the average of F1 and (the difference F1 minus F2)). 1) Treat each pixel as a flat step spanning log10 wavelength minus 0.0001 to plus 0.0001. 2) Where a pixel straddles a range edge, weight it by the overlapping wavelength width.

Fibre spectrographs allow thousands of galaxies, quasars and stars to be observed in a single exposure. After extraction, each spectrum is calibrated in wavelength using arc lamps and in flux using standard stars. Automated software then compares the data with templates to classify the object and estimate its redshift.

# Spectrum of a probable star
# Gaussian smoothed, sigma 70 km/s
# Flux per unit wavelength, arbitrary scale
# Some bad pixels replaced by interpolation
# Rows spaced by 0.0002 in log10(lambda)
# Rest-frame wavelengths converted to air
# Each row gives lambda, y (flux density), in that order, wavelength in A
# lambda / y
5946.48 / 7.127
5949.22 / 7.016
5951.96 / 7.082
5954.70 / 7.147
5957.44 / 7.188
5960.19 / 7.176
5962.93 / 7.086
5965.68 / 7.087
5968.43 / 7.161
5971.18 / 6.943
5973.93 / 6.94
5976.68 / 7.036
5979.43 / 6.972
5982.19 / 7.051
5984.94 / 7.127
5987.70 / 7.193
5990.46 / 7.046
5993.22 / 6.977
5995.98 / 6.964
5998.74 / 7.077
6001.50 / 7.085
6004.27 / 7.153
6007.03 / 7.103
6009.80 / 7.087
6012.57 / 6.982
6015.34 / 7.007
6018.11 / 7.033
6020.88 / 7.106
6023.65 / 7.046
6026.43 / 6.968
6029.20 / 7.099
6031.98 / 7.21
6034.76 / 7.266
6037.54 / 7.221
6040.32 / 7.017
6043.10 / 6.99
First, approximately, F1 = 6.964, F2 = 6.94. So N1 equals -3.45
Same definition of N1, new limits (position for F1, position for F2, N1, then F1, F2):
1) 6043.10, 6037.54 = -3.84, 6.99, 7.221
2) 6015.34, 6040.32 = -3.52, 7.007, 7.017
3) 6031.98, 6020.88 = -3.45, 7.21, 7.106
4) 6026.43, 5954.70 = -3.75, 6.968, 7.147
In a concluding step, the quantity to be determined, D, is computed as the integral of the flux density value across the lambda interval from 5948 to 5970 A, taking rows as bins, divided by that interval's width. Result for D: 7.116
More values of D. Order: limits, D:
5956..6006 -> 7.071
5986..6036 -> 7.077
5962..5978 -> 7.039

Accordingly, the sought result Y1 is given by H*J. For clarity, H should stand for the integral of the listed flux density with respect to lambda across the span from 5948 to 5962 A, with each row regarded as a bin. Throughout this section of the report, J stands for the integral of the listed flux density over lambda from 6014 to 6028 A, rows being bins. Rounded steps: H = 99.7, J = 99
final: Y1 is 9825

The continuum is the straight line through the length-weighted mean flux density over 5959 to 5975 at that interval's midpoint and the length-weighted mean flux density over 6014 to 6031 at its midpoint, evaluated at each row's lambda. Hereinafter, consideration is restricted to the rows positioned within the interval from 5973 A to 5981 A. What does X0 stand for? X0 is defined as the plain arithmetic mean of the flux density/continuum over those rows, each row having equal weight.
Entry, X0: 0.989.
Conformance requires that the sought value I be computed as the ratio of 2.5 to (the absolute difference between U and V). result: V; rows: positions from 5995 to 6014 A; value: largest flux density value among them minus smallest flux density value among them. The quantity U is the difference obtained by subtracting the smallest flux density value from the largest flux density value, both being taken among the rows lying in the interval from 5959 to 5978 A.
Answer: 53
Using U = 0.236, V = 0.19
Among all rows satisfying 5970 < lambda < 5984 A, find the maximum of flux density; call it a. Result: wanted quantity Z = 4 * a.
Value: 28.2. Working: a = 7.051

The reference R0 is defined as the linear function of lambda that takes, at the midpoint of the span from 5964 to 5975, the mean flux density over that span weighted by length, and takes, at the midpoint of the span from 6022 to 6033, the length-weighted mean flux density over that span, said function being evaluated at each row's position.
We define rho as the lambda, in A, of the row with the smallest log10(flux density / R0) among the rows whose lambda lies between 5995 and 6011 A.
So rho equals 5995.98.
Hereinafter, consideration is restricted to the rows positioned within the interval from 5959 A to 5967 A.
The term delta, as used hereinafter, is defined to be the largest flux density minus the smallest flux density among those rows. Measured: 0.090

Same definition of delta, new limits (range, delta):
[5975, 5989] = 0.221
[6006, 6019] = 0.121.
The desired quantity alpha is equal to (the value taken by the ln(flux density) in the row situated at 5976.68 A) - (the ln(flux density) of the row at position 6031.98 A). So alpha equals -0.024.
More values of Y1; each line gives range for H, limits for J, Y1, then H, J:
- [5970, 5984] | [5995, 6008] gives 9017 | 97.9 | 92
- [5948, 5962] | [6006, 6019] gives 9126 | 99.7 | 92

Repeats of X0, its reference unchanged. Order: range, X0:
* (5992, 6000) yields 0.993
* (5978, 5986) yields 0.998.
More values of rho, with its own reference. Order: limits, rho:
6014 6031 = 6026.43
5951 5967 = 5965.68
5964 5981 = 5973.93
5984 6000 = 5995.98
